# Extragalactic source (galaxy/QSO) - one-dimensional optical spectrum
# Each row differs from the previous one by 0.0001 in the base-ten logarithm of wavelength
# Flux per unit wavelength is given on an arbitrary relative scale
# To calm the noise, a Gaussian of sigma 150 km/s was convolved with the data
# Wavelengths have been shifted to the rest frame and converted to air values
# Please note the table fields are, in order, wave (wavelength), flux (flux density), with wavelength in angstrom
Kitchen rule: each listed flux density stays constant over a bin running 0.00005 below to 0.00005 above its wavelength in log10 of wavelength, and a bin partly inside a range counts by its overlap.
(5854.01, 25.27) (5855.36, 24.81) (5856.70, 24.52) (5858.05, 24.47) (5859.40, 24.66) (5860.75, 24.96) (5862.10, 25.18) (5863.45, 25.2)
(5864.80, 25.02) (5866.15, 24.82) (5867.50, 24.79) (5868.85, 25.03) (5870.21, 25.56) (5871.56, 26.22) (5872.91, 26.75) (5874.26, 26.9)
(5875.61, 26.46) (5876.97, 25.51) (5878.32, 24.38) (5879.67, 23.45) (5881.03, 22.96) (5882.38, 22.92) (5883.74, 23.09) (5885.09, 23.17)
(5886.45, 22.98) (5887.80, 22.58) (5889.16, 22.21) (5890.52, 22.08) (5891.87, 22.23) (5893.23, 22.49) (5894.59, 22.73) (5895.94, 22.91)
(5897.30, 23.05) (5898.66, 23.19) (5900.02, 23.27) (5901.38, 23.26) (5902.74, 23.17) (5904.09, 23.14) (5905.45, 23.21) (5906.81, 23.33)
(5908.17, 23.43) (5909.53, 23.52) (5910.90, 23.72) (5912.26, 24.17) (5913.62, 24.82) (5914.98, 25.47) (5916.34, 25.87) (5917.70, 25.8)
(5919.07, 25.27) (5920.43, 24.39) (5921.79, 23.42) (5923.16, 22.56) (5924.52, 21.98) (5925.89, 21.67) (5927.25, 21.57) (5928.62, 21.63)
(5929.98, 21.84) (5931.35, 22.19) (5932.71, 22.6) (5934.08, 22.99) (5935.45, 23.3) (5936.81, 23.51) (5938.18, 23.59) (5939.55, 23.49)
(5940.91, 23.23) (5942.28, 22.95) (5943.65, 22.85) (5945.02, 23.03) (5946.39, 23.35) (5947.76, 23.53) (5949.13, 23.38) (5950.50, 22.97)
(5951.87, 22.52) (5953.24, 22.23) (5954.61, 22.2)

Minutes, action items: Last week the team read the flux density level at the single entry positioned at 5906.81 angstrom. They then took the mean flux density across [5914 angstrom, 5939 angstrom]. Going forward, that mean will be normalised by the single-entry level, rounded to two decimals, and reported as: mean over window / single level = 1.00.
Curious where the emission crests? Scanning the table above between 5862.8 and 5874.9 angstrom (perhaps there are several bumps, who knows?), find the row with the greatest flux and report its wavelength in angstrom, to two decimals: 5874.26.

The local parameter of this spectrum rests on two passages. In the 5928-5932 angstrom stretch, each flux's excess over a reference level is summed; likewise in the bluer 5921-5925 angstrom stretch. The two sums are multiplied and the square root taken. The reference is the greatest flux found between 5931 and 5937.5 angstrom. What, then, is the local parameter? 3.5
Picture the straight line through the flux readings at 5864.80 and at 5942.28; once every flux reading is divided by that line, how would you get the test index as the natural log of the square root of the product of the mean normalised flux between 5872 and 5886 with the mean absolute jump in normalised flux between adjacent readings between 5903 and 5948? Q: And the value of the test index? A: -2.12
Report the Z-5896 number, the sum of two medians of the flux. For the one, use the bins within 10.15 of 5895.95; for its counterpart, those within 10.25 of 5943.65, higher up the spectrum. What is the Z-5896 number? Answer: 46.2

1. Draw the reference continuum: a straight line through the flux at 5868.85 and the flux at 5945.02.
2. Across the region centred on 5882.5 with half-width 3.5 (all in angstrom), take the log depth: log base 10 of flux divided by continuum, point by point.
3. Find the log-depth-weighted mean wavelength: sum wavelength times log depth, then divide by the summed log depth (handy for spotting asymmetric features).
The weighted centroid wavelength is 5882.4 angstrom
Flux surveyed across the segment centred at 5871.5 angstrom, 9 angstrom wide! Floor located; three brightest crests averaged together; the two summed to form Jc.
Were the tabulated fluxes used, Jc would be 51.5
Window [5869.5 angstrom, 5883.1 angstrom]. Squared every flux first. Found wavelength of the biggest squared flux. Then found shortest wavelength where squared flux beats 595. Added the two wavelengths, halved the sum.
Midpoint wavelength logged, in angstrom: 5872.2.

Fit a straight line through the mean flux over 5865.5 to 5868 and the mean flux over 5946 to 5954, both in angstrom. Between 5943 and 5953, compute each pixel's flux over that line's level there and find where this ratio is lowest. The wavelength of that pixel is 5951.87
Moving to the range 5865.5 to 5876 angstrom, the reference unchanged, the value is 5867.50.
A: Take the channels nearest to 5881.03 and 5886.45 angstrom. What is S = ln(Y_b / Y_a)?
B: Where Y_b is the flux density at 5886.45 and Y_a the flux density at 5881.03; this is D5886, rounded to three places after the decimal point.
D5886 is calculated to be 0.001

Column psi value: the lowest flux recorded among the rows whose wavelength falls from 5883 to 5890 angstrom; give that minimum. 22.21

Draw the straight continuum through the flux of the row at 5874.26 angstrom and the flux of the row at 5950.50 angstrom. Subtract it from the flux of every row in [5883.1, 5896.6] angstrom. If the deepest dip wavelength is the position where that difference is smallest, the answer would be 5890.52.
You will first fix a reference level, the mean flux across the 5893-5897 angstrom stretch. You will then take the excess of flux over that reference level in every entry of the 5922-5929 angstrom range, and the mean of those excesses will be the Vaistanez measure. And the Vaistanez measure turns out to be -0.8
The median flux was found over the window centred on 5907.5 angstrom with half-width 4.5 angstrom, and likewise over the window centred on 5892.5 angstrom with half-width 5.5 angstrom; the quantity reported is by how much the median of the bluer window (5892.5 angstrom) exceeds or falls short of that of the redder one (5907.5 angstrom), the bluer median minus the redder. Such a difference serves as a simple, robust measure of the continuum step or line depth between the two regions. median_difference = -1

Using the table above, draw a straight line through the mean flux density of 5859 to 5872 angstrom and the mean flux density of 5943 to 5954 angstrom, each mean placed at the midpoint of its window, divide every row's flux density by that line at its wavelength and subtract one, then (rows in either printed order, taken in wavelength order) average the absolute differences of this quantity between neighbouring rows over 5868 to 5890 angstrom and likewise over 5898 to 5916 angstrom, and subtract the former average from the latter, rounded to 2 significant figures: -0.0089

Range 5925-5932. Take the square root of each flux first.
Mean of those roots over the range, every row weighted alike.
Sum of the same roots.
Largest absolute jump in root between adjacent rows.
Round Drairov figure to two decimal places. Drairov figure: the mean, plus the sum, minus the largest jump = 27.96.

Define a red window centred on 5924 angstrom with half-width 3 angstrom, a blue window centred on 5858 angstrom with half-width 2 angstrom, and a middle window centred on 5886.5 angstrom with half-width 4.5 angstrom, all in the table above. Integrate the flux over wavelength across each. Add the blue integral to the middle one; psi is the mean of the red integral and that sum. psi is 219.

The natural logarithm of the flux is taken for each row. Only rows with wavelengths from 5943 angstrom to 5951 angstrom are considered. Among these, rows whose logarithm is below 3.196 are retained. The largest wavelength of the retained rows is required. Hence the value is 5950.50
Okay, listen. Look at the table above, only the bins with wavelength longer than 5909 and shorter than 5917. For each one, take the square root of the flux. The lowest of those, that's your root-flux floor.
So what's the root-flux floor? 4.85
